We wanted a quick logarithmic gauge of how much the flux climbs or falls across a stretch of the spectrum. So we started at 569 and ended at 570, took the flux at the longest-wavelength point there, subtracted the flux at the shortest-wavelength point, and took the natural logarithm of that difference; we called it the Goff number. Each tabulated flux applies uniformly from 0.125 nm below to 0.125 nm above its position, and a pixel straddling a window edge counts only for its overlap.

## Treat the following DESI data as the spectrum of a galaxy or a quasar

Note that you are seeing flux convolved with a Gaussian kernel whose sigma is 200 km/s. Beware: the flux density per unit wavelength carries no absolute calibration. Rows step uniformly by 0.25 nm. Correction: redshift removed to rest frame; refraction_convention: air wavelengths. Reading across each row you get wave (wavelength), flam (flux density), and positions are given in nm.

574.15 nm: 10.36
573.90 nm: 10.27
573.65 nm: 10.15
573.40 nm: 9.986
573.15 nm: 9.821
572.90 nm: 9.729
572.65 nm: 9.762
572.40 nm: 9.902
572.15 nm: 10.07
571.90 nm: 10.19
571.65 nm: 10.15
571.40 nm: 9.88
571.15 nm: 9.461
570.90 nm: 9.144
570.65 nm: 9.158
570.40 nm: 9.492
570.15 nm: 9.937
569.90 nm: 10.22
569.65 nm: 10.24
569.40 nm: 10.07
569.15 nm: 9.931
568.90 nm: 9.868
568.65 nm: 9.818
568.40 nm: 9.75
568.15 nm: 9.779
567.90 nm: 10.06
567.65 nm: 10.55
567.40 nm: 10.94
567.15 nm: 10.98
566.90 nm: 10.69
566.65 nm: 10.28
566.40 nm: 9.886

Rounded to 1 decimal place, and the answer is -1.2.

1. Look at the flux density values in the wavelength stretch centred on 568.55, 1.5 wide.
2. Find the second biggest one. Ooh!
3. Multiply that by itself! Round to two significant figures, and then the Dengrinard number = 99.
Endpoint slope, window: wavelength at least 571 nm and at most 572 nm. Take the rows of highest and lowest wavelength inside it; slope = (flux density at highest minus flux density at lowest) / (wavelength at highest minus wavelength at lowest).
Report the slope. 0.97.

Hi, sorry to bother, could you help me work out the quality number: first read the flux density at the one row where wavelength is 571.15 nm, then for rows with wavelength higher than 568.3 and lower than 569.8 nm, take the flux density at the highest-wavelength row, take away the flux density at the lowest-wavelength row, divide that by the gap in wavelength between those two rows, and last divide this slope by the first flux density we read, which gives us 0.041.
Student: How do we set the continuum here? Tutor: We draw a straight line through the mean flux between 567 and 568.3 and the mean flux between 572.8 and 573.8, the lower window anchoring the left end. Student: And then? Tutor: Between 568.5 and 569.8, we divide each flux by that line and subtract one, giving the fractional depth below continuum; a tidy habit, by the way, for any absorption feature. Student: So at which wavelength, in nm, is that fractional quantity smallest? 568.65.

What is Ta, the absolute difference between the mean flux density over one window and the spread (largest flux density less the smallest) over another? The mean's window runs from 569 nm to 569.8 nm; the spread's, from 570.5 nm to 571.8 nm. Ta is 9.07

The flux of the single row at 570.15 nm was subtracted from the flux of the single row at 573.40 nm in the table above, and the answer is 0.05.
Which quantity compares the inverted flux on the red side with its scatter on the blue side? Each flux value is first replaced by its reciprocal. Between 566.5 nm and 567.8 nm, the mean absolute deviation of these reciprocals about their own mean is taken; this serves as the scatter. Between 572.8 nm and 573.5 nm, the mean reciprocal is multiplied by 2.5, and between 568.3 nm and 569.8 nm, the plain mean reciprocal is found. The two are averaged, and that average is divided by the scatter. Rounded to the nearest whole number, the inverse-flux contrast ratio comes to 92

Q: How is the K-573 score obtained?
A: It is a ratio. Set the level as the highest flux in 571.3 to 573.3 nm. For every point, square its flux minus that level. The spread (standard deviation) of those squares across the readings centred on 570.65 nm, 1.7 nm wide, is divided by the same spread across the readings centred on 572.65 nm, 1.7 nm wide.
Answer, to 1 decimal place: 5.5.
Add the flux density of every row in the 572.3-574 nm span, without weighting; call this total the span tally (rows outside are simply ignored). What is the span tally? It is 70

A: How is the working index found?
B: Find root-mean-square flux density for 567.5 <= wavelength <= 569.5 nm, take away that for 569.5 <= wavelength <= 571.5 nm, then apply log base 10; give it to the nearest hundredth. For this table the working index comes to -0.55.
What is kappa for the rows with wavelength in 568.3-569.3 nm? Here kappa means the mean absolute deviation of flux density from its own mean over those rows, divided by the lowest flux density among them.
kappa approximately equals 0.01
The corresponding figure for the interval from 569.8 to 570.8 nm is 0.04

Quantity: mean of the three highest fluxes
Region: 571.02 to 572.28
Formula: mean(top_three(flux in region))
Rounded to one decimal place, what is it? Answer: 10.1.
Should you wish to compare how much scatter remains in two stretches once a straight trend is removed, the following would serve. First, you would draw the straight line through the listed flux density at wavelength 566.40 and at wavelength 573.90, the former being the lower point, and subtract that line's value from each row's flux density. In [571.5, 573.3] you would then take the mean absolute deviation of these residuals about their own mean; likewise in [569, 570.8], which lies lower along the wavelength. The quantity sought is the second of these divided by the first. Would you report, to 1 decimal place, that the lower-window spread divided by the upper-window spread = 1.8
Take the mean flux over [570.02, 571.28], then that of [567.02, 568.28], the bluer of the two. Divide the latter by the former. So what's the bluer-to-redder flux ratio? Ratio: 1.11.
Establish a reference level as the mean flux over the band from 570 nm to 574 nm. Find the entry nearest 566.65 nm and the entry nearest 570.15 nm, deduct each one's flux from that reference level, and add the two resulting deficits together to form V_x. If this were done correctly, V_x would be -0.58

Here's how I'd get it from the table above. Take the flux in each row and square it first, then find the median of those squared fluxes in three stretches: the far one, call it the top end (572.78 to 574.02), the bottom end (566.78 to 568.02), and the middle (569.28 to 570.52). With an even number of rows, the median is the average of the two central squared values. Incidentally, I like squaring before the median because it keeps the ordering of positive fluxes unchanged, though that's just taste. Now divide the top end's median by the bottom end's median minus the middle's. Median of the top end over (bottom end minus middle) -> 7.75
